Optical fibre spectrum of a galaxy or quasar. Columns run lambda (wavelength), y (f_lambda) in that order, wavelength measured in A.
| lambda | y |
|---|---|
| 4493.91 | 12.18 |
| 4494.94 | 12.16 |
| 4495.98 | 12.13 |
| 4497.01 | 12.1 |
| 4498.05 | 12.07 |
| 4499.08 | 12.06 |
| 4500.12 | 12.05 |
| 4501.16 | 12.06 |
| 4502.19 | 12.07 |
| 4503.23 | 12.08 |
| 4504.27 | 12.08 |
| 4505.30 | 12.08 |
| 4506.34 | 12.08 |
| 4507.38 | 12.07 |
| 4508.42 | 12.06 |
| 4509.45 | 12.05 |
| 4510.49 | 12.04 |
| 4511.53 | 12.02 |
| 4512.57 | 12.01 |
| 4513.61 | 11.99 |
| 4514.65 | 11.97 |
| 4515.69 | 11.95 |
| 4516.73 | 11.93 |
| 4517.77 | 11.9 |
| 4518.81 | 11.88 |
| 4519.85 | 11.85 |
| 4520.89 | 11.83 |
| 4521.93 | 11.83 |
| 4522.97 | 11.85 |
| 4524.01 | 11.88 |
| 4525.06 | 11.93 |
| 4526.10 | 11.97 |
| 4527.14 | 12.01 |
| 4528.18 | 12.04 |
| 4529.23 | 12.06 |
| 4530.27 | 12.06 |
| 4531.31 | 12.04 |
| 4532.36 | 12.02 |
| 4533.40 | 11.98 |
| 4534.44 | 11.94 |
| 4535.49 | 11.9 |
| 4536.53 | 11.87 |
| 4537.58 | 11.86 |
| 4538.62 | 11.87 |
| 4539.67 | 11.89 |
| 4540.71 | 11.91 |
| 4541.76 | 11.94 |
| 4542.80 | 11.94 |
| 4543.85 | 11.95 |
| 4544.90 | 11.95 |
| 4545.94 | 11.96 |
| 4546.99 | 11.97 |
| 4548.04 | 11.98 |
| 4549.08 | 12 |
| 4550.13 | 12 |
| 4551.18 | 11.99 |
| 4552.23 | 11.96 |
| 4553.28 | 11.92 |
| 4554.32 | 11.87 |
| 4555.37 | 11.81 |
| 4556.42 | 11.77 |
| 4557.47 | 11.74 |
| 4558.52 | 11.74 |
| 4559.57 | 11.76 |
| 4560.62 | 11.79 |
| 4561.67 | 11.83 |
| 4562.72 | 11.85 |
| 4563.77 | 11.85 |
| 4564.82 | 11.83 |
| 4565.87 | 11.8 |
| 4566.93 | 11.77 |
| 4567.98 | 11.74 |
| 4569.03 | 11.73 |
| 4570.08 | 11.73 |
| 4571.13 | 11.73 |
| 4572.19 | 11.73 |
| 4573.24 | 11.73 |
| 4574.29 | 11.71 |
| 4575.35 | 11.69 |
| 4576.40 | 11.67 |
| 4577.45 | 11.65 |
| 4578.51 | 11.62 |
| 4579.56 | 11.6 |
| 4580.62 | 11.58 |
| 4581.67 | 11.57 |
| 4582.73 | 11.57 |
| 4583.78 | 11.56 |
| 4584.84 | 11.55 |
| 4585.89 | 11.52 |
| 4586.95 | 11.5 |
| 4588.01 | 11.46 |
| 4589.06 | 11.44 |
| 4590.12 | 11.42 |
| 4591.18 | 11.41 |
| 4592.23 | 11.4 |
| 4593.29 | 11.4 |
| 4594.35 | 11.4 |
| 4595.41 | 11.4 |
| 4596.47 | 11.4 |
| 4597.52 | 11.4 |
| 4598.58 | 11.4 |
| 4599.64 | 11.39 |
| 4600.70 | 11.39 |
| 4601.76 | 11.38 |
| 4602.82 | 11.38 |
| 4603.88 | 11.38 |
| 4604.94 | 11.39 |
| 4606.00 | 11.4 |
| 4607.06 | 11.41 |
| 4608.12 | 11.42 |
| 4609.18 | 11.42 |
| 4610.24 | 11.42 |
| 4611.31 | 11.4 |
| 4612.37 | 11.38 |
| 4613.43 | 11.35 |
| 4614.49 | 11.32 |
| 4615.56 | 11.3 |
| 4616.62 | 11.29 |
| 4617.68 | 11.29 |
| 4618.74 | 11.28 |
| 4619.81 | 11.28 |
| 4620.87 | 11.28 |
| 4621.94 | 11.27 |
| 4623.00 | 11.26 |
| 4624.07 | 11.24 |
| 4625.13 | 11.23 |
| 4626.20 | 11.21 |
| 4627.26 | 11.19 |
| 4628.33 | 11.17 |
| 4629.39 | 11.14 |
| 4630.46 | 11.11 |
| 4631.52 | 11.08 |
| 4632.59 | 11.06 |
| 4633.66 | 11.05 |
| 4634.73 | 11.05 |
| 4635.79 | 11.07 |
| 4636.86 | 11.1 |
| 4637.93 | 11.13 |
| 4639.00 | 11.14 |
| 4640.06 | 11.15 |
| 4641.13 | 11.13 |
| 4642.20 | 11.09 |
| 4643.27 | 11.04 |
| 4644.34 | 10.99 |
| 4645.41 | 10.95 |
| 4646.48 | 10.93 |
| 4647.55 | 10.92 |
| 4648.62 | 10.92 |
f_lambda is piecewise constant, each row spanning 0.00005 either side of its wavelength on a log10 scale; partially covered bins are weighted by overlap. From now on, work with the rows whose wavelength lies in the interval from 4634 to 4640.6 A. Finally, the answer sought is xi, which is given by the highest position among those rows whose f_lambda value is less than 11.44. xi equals 4640.06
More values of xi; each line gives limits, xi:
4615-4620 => 4619.81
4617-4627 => 4626.20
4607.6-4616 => 4615.56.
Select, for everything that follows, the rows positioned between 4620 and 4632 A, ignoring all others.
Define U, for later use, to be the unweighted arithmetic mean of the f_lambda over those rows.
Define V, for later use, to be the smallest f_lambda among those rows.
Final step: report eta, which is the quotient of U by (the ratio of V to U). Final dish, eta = 11.32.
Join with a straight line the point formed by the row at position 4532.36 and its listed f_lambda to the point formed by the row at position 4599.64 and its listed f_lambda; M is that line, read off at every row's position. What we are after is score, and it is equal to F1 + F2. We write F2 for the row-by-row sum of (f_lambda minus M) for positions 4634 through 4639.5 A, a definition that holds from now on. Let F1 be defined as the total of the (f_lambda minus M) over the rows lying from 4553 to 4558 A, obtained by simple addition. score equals 0.4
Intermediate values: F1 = 0.09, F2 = 0.28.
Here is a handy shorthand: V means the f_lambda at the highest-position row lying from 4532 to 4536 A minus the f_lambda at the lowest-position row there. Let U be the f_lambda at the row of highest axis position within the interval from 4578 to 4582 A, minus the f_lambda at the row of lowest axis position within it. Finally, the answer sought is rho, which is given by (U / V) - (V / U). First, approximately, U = -0.05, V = -0.12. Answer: -2.0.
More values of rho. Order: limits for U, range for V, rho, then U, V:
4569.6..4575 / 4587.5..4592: -2.1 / -0.02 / -0.05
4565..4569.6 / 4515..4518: 0.7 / -0.07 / -0.05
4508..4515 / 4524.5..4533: 0.0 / -0.09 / 0.09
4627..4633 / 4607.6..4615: 0.5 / -0.13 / -0.10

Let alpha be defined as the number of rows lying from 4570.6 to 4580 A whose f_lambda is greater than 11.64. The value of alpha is 7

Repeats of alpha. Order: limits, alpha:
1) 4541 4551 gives 9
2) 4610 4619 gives 0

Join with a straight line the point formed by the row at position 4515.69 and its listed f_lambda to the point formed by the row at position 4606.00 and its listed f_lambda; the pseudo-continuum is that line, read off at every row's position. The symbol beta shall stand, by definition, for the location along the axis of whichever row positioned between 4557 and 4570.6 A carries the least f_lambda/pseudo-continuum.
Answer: 4557.47 A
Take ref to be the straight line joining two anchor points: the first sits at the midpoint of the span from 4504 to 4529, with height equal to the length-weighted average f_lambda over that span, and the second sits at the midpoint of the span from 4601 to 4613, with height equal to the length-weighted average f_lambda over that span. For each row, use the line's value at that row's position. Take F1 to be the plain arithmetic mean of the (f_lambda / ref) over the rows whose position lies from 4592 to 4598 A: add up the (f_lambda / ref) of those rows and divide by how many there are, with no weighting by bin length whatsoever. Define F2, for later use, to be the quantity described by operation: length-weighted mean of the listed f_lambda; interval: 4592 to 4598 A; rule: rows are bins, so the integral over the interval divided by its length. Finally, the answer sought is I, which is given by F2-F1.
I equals 10.4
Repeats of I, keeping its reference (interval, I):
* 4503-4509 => 11.1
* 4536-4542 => 10.9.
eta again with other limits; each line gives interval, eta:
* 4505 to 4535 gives 12.12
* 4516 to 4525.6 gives 11.92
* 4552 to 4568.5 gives 11.89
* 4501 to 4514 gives 12.12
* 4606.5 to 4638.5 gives 11.43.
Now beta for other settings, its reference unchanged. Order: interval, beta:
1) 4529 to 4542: 4537.58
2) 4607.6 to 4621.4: 4616.62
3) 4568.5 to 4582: 4581.67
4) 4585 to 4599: 4592.23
